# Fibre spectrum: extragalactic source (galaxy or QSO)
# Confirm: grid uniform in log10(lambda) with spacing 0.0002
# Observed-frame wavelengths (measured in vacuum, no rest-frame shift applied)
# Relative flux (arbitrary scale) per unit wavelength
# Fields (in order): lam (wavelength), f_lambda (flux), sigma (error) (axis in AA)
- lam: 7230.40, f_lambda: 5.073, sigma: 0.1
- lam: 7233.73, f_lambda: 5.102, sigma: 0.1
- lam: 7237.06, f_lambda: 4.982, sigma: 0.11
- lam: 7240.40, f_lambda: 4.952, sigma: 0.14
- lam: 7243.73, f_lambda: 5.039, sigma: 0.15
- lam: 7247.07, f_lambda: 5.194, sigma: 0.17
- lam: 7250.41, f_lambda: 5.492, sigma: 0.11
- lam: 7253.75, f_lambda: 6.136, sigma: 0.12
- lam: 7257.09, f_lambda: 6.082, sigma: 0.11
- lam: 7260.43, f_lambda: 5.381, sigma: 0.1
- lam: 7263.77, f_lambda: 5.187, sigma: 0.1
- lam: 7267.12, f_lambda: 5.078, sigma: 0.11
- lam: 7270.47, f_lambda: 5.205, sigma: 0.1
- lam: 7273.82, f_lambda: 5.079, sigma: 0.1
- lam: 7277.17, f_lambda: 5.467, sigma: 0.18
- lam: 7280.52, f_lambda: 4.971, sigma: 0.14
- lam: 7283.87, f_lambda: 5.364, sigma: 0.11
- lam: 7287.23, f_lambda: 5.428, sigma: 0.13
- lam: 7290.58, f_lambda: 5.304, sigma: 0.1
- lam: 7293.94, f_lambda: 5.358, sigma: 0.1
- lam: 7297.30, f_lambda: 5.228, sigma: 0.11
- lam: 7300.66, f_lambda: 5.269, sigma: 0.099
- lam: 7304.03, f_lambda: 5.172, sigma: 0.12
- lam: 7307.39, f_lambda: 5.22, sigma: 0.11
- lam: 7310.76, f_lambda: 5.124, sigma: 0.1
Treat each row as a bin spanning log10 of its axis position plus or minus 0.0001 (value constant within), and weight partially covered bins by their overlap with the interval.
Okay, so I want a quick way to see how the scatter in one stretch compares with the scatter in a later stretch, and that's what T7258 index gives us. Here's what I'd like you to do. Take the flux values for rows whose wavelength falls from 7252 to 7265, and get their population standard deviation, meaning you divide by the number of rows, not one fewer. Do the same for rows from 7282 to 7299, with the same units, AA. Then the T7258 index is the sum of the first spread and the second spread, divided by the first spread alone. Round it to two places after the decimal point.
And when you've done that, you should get 1.16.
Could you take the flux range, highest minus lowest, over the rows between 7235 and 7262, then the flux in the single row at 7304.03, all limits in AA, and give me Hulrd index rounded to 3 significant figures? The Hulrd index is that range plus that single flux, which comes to 6.36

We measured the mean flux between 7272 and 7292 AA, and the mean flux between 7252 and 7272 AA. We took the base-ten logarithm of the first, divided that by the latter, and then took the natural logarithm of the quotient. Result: -2.03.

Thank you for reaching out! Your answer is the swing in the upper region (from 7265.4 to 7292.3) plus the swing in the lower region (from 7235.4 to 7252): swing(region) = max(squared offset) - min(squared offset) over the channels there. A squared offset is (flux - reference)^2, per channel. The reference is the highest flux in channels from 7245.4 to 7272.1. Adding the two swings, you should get 1.9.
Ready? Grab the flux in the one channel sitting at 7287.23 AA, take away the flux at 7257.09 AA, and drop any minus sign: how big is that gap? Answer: 0.65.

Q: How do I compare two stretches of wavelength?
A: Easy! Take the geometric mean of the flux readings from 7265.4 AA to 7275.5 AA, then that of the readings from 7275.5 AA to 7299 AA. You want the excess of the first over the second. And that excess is -0.18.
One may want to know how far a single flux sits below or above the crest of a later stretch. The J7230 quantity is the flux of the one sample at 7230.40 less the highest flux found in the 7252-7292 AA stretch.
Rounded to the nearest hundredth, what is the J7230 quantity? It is -1.06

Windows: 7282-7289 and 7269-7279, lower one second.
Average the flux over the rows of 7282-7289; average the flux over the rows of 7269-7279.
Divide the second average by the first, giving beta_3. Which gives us 0.97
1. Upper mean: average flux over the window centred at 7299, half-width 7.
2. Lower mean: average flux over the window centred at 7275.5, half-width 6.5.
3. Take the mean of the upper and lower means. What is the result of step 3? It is 5.22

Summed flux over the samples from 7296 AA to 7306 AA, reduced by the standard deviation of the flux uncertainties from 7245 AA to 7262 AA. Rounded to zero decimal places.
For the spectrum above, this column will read 16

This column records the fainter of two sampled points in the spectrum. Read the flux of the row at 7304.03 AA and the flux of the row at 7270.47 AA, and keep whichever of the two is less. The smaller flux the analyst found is 5.17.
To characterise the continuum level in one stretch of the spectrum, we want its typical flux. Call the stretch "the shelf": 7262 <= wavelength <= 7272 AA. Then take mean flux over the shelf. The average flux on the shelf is 5.16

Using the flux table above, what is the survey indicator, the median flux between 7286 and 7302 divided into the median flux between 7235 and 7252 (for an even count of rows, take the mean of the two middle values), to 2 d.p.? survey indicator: 0.95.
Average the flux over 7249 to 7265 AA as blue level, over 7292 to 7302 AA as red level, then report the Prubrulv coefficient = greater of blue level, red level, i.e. 5.7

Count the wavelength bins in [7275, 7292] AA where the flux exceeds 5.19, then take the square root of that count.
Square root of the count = 2.00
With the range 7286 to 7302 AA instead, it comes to 2.24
